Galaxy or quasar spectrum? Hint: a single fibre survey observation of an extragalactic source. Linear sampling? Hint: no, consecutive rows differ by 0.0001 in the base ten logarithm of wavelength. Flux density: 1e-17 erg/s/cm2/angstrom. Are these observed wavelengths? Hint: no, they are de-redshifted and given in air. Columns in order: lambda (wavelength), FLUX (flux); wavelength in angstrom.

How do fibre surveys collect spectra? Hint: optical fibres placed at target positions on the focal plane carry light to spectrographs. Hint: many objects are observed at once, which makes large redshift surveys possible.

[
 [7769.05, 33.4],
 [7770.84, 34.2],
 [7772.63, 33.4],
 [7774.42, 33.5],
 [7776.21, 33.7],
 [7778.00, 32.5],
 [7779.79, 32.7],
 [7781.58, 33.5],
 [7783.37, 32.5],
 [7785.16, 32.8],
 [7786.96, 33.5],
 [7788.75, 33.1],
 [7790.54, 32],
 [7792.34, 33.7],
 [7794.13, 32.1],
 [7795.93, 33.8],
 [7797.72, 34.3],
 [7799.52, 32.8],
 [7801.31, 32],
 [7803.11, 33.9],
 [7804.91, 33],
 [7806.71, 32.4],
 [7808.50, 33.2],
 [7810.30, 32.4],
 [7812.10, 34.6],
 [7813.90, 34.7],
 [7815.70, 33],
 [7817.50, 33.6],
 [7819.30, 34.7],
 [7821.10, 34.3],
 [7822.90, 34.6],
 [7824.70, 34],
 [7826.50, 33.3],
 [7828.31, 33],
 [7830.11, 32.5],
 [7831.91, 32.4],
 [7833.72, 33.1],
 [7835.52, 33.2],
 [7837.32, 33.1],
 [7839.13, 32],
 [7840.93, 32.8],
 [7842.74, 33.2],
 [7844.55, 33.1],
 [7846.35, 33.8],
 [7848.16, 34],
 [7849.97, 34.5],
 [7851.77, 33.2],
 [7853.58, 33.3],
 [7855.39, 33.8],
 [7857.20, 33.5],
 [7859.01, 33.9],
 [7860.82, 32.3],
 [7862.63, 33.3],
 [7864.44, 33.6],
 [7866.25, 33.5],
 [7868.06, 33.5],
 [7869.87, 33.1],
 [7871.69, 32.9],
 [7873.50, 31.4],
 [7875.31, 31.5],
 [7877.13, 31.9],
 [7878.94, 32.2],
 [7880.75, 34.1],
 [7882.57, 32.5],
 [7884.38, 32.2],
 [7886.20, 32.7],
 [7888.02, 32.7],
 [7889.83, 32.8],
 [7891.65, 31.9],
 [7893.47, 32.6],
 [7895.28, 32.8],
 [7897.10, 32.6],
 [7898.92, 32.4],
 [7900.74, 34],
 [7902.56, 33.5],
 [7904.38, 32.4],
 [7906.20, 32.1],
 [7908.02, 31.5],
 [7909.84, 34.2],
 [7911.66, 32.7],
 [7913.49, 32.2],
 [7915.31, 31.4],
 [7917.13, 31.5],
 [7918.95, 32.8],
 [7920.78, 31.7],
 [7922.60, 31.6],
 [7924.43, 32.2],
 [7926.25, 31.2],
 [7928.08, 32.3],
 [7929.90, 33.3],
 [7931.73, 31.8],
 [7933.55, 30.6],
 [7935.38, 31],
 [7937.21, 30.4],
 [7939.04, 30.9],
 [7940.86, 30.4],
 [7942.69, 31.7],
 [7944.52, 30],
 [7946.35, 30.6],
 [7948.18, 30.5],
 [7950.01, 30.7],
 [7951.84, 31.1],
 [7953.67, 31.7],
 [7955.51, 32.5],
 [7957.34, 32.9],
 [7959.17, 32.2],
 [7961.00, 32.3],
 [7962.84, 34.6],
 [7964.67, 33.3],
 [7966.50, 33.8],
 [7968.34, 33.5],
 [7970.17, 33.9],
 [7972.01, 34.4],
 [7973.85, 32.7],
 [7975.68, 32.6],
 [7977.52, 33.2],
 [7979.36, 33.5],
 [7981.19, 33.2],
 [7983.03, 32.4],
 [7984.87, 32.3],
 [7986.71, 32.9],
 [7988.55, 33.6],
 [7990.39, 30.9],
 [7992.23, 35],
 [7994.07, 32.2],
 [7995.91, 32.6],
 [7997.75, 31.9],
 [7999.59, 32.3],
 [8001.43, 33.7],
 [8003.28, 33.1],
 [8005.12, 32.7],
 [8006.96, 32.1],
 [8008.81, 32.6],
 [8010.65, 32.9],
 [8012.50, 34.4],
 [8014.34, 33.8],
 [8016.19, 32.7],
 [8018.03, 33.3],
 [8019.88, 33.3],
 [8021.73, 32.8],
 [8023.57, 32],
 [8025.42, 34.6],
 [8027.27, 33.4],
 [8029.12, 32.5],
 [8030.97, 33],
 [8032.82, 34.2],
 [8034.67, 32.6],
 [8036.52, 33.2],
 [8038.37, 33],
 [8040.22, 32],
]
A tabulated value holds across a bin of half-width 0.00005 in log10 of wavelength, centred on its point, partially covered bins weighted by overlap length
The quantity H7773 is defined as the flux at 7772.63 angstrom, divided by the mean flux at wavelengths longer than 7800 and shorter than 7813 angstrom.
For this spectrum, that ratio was 1.01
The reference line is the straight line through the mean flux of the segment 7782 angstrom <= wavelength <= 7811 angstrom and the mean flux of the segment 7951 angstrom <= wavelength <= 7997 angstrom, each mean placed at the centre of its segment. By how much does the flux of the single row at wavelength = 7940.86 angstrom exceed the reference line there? -2.54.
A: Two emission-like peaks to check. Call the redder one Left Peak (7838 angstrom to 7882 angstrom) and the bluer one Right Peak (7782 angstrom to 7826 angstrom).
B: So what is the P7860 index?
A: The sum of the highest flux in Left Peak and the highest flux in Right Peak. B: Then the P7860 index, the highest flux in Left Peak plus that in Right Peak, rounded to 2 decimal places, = 69.20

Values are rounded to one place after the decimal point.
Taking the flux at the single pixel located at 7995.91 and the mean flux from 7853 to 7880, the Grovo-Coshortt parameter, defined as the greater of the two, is 32.9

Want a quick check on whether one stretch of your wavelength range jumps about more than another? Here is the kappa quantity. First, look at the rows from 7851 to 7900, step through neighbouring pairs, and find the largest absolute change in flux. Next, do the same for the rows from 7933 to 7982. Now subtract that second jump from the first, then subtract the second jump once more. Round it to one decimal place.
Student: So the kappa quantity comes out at -2.7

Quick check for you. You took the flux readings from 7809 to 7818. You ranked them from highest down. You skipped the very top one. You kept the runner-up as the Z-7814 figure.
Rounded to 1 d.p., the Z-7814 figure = 34.6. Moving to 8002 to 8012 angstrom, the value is 32.9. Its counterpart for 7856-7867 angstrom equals 33.6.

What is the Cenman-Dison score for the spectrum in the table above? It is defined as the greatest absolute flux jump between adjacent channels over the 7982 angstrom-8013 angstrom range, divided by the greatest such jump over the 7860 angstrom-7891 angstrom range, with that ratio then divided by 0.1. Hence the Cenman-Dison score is 21.6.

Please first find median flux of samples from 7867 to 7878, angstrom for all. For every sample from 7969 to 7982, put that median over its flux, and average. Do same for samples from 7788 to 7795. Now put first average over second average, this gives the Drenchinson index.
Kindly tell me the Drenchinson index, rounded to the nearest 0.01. 0.98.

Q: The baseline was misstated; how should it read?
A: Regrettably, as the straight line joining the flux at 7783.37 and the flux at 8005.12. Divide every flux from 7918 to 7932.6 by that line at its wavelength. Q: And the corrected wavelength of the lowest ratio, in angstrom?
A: 7926.25 angstrom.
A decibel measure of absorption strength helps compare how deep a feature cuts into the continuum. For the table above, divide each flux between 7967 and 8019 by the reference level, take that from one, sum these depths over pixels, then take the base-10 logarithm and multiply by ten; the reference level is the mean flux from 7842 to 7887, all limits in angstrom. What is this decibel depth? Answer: -13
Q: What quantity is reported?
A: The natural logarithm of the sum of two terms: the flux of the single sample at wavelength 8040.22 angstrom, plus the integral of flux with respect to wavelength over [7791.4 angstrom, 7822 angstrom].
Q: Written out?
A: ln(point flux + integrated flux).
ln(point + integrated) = 6.96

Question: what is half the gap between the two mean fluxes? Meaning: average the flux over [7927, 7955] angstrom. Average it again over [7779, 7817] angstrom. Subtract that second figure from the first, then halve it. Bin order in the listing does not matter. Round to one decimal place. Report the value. -1.0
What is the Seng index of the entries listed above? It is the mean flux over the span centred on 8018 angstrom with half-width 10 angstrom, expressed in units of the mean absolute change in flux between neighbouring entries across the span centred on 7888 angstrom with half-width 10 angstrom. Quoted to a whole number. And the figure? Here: 52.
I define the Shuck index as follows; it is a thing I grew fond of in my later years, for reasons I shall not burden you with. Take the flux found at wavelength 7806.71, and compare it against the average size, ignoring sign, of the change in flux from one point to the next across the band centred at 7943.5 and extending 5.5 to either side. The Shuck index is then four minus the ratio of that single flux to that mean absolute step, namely -35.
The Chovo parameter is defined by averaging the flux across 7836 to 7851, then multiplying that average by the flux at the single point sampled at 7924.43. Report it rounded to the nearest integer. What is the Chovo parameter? 1073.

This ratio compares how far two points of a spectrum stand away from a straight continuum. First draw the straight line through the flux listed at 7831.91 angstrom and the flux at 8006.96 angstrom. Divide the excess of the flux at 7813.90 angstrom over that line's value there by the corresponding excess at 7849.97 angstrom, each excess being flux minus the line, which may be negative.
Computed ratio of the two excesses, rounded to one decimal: 1.1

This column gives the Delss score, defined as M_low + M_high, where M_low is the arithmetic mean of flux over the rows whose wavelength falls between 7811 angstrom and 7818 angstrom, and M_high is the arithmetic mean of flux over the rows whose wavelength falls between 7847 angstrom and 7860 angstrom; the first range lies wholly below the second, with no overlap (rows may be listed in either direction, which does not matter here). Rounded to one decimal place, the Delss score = 67.7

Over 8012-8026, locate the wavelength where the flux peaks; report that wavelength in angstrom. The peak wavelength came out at 8025.42 angstrom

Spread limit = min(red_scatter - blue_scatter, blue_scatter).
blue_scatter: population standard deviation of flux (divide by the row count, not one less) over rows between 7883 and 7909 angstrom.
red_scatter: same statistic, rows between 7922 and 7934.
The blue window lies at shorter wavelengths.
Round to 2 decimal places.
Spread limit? 0.20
